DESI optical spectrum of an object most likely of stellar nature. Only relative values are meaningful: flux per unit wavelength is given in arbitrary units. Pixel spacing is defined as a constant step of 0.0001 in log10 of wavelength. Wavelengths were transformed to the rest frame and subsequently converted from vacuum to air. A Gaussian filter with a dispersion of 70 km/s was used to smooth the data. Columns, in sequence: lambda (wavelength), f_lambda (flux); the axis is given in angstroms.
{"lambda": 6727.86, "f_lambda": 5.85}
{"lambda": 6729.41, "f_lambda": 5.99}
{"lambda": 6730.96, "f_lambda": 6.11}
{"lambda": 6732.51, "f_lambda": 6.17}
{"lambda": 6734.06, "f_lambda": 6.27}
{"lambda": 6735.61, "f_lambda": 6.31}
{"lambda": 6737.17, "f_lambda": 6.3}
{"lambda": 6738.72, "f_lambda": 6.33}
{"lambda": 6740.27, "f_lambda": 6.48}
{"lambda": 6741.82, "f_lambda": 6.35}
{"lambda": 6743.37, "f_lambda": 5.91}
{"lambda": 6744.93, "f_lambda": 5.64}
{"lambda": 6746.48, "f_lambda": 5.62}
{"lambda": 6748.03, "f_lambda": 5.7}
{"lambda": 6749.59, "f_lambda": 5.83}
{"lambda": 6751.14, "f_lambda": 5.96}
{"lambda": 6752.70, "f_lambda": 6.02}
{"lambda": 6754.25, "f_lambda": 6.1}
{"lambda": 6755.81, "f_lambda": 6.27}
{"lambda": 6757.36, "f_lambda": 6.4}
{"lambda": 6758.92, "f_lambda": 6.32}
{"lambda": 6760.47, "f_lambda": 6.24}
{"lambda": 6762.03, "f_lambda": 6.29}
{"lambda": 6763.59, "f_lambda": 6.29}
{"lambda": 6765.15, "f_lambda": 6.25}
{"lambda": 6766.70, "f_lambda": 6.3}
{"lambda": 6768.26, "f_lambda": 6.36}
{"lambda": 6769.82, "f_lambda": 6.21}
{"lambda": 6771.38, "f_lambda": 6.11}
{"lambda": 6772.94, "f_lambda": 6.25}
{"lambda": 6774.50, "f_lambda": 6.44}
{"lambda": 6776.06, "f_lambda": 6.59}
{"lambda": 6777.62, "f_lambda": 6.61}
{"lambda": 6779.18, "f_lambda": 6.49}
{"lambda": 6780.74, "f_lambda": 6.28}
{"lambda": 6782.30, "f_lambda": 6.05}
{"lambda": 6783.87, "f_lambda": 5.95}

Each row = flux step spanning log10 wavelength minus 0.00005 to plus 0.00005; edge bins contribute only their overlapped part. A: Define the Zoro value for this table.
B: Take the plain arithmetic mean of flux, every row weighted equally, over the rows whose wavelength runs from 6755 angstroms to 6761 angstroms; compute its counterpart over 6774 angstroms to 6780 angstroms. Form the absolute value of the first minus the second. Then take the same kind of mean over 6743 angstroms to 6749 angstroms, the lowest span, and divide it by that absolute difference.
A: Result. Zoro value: 25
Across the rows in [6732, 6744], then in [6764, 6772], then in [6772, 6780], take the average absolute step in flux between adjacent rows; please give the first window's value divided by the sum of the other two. 0.61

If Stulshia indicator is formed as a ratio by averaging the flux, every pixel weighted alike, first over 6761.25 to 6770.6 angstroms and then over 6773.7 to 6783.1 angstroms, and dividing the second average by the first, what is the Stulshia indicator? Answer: 1.02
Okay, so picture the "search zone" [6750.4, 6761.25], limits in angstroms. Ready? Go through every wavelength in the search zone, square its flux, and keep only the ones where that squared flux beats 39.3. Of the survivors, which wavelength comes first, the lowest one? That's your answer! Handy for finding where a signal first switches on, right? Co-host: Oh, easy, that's 6755.81 angstroms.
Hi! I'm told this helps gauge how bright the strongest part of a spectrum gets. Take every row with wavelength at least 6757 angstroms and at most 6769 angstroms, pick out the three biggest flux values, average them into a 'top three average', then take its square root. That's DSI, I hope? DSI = 2.522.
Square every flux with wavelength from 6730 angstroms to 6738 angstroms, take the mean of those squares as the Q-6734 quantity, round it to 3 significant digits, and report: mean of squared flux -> 38.8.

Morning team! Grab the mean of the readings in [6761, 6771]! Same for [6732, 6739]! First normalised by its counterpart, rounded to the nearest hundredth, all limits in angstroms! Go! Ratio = 1.00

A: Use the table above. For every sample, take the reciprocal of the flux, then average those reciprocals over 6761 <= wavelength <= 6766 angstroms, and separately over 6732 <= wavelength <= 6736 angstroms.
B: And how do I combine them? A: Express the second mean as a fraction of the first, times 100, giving 100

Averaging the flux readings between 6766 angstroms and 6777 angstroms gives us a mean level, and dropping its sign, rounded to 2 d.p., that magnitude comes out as 6.32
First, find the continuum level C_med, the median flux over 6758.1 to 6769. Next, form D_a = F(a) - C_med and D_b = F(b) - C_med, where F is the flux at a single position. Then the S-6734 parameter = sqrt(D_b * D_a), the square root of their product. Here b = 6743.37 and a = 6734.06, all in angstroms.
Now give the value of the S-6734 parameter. 0.09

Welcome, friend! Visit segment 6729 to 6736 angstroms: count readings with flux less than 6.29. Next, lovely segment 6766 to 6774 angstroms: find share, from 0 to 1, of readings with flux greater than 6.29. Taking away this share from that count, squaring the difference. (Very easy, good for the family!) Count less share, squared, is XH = 13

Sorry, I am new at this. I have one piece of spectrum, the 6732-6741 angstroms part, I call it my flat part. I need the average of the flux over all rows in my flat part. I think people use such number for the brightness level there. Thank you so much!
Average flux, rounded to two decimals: 6.31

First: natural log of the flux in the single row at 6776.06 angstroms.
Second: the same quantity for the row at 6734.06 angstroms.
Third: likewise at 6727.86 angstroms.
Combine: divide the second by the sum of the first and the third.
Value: 0.503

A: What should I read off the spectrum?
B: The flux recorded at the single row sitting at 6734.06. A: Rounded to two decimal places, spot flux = 6.27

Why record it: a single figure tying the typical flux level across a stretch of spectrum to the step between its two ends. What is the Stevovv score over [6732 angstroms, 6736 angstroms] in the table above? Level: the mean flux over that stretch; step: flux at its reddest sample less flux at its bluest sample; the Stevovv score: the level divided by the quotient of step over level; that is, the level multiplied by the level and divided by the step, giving 279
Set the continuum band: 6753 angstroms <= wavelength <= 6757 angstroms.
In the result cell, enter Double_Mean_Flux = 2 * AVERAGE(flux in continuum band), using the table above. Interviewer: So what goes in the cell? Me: 12.4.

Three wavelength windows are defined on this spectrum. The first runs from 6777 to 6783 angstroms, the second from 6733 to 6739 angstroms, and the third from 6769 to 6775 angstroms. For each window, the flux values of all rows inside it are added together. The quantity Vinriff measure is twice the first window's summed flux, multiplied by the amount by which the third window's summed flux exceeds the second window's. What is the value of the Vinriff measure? -10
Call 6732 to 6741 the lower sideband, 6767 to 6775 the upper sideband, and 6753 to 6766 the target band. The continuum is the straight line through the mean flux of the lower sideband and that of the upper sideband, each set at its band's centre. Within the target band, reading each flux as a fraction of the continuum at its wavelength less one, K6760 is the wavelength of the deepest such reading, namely 6754.25 angstroms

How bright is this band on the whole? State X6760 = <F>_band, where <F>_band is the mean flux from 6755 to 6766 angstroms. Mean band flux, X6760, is 6.3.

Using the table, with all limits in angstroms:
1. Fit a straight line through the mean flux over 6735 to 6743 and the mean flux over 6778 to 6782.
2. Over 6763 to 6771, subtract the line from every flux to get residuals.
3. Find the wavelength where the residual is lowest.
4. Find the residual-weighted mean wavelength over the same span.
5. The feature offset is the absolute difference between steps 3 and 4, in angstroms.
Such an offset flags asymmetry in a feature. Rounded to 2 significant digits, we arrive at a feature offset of 2.9 angstroms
